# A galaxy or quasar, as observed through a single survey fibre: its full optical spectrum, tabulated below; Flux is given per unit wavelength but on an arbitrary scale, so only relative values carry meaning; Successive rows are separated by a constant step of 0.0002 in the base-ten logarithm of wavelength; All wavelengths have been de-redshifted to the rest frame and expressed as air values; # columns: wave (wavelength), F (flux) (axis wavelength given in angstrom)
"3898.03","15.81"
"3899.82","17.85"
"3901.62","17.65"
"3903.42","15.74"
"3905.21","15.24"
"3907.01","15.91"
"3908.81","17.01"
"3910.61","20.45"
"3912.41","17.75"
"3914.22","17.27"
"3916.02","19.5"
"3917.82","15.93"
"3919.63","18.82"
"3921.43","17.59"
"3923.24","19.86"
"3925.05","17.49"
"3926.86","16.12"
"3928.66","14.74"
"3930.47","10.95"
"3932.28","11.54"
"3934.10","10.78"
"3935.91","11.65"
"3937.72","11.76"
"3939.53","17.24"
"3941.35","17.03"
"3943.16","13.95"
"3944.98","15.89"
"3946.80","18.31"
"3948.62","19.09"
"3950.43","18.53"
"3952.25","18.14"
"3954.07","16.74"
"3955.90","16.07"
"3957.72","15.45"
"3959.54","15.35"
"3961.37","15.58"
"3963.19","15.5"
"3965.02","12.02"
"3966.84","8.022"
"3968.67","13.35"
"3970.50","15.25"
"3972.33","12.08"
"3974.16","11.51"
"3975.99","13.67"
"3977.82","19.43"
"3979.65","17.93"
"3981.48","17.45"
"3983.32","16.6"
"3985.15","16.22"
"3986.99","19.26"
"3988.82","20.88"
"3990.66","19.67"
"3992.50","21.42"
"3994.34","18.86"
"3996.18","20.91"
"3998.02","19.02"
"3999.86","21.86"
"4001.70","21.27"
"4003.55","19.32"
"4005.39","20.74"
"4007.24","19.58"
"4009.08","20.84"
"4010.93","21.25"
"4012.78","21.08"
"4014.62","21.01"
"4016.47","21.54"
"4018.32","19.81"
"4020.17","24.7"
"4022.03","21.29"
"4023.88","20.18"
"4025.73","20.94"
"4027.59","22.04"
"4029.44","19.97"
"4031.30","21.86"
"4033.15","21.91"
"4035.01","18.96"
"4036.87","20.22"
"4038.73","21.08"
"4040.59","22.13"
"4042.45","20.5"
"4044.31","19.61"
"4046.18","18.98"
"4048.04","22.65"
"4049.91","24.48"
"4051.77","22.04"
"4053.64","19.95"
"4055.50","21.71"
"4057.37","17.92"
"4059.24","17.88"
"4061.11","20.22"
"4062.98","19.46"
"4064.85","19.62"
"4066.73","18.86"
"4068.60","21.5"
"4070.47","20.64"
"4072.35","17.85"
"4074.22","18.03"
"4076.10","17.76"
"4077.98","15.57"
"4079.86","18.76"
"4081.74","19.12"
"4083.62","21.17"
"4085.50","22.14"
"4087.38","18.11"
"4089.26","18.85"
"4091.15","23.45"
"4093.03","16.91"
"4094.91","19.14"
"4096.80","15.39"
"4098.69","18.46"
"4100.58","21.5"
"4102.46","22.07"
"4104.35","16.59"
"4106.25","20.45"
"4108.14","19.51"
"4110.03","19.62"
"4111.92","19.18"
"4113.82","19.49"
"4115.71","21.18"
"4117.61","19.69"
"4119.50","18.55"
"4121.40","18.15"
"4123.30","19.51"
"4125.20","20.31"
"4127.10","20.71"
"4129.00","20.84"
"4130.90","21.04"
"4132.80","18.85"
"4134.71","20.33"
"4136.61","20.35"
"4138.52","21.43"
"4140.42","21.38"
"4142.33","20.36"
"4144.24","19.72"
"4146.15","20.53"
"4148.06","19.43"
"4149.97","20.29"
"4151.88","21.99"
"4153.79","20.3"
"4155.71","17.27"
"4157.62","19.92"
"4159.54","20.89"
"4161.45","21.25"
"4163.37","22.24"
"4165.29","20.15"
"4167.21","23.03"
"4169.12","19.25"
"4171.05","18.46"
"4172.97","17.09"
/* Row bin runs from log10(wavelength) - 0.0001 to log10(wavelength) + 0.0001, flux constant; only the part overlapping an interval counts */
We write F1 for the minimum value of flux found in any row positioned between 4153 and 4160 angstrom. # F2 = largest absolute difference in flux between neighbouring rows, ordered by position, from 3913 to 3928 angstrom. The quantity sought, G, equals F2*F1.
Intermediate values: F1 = 17.27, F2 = 3.6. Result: 62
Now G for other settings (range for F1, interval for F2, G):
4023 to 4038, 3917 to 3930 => 55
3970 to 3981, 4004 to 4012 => 15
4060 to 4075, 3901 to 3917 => 61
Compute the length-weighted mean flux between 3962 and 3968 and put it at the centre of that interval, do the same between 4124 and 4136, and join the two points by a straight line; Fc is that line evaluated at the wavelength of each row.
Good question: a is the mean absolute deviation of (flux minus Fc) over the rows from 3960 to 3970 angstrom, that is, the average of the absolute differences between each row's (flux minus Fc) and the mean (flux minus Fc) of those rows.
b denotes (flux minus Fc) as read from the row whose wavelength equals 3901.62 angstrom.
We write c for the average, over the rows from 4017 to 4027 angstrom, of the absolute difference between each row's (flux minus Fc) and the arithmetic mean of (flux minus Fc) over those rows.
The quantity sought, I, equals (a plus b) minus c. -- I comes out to 10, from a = 2.34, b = 9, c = 1.36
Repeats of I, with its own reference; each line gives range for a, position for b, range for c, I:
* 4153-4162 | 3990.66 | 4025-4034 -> 7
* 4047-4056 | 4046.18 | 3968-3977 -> 3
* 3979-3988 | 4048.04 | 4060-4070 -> 7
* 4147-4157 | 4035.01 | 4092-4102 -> 3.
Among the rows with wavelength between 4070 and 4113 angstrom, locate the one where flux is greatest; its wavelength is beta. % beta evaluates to 4091.15 angstrom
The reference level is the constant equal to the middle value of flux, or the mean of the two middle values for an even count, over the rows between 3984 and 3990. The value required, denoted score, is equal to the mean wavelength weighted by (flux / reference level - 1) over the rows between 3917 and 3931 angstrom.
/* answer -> 3926.6 angstrom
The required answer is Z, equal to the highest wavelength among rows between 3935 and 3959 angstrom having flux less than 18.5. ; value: 3957.72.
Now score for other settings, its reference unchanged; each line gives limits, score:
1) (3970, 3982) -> 3974.2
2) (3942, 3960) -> 3951.7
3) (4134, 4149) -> 4140.2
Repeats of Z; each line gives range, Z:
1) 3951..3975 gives 3974.16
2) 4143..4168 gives 4155.71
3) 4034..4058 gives 4057.37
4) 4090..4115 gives 4104.35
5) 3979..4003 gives 3985.15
